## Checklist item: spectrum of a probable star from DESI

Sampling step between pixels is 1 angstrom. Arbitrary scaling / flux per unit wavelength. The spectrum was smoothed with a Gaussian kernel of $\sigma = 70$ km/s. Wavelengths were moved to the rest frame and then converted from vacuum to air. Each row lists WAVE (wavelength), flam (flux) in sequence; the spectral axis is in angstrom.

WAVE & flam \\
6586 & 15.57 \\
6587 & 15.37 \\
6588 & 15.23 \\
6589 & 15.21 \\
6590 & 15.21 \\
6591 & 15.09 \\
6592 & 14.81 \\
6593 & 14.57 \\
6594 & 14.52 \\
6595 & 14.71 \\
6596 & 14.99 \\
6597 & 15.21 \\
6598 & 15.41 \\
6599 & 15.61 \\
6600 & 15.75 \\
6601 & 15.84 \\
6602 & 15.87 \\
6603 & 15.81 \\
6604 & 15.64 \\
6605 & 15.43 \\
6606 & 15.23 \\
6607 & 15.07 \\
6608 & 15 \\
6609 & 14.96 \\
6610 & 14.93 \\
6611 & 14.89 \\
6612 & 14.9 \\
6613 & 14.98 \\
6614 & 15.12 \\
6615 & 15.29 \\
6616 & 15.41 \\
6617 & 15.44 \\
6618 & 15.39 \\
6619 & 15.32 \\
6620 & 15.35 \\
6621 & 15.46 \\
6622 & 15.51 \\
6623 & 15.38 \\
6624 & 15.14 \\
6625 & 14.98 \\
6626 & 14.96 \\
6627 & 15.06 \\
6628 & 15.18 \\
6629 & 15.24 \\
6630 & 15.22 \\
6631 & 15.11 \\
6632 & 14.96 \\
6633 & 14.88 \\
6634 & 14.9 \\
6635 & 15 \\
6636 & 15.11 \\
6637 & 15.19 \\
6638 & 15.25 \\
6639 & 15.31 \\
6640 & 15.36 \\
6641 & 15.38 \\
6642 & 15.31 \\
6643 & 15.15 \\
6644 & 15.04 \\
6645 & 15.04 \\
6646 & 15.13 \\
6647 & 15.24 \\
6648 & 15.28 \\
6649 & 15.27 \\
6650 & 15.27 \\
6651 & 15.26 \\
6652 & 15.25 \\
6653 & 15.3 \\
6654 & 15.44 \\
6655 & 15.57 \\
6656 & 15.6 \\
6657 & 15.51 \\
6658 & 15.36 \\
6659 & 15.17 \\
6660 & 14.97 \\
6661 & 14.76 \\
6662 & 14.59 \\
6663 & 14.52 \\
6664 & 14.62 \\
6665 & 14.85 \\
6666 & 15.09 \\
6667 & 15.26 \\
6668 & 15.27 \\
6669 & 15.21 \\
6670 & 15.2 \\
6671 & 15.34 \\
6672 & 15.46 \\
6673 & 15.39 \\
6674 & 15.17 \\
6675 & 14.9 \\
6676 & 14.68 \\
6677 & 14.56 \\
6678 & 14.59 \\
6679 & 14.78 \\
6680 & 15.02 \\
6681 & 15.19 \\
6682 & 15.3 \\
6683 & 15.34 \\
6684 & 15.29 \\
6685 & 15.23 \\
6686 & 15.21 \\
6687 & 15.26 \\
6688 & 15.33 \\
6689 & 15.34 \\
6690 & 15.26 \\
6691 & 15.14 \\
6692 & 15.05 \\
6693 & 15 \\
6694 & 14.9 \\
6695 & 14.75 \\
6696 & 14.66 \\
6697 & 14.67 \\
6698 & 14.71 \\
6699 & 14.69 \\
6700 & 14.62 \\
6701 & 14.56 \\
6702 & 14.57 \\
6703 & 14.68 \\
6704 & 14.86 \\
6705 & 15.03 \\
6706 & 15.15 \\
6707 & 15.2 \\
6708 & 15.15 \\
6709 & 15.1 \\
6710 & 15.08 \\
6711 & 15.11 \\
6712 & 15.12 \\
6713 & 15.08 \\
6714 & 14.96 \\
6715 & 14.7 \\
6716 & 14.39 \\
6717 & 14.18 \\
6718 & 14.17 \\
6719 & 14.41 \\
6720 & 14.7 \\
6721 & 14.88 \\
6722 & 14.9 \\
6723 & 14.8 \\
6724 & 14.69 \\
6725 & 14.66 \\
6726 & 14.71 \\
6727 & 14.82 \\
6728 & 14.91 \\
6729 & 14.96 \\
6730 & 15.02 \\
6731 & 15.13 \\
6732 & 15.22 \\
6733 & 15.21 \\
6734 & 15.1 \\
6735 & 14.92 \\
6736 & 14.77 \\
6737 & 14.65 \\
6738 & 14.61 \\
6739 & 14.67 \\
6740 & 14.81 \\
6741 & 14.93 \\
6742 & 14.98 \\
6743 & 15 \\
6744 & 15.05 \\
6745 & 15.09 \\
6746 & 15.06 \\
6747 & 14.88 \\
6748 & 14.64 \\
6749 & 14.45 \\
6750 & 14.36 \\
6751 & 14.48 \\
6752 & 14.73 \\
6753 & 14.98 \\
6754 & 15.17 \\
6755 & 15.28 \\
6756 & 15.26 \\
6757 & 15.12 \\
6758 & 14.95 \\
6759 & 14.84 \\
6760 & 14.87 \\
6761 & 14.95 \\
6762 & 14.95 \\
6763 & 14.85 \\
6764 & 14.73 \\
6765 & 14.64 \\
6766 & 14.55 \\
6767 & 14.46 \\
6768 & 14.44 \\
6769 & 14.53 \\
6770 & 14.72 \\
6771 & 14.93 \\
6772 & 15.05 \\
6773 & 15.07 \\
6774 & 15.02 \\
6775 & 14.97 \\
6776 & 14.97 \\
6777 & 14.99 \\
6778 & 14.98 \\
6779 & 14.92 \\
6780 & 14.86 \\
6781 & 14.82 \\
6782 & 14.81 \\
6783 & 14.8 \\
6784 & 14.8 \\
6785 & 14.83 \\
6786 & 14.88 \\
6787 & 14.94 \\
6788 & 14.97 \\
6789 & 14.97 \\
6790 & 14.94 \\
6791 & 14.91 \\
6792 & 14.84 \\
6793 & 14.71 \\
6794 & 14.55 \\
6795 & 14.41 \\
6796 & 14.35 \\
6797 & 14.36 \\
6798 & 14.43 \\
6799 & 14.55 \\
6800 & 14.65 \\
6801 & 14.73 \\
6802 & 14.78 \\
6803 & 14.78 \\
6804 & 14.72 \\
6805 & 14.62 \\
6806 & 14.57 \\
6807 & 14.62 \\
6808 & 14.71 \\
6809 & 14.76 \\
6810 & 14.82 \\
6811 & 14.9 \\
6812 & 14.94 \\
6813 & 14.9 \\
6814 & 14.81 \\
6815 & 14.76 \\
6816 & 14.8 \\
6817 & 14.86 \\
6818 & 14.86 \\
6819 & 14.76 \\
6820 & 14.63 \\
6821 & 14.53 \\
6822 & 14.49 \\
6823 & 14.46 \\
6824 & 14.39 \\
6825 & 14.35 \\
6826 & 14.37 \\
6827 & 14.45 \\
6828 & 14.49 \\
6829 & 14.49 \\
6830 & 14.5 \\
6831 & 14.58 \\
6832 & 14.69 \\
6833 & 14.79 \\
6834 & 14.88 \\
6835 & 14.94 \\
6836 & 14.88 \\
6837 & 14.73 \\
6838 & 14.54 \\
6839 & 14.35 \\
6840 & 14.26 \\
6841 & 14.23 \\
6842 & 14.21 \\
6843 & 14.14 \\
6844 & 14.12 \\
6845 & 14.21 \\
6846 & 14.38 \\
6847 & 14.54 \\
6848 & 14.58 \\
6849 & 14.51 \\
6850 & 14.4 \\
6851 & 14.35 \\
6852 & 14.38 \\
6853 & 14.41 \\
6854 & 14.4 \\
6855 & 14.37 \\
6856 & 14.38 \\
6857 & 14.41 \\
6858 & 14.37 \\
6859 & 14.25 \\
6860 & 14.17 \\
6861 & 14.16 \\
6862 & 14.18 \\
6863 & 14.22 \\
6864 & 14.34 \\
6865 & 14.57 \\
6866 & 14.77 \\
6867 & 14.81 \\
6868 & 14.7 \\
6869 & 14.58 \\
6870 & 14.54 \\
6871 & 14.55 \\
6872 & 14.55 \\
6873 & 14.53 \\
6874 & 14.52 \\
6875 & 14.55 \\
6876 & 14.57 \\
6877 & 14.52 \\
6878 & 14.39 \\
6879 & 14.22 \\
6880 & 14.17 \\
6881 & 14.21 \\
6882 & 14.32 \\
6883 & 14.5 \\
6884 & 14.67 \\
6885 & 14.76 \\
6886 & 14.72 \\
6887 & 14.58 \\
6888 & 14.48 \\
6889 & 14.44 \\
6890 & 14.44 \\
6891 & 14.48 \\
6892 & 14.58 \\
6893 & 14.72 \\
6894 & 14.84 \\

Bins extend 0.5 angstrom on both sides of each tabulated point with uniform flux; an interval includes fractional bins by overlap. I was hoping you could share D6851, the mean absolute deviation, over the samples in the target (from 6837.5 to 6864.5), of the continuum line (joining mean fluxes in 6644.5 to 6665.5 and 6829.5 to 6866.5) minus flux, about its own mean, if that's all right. 0.110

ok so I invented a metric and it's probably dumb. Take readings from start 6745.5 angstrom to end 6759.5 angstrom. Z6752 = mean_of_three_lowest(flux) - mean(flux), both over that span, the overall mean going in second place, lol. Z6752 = -0.44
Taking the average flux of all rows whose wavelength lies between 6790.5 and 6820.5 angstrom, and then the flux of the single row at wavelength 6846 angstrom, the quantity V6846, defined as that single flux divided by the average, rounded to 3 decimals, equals 0.978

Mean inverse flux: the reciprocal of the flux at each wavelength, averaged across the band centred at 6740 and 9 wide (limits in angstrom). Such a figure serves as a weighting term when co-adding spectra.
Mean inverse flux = 0.0674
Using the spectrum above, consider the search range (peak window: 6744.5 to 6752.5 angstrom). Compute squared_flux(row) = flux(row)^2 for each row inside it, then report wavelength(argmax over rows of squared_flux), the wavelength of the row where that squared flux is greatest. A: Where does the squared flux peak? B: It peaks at 6745 angstrom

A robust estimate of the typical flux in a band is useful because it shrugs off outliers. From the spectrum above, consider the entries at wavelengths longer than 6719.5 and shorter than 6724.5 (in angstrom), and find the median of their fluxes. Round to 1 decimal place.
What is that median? 14.8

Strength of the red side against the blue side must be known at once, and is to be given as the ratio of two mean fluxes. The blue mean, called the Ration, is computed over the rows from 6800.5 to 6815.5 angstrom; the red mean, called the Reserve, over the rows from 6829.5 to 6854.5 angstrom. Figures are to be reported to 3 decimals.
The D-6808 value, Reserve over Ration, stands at 0.981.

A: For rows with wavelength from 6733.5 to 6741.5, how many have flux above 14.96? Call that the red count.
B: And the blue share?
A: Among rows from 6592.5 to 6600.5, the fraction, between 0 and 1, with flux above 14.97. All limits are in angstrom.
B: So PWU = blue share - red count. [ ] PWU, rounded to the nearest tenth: -0.4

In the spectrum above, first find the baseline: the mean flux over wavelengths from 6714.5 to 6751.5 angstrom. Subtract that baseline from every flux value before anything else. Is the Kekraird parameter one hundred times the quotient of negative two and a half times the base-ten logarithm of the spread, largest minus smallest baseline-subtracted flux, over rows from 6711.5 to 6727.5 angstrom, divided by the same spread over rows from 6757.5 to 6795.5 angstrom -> 8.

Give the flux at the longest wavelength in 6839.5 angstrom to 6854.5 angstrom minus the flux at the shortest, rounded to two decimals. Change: 0.14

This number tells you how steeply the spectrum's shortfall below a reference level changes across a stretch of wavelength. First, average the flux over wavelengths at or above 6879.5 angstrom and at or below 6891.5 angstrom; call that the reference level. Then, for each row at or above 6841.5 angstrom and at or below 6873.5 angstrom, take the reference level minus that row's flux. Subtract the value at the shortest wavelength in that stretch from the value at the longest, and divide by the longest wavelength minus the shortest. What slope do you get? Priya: -0.010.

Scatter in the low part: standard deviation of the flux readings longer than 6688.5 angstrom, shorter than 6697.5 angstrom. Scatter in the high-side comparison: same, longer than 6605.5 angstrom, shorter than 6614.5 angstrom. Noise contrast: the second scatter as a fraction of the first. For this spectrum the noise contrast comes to 0.45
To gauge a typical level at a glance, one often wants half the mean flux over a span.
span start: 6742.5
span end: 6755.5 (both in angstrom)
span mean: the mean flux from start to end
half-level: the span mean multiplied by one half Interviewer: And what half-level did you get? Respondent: 7.43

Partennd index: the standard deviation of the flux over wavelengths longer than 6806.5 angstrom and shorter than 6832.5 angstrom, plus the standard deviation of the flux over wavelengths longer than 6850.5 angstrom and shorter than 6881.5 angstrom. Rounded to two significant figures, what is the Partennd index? 0.36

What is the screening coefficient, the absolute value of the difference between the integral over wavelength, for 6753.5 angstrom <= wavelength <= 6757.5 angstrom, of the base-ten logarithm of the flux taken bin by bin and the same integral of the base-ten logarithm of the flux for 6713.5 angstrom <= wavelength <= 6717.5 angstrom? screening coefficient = 0.076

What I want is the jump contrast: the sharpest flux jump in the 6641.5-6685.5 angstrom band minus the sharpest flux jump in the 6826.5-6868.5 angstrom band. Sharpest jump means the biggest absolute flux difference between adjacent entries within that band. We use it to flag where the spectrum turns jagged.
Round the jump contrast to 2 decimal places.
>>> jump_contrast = 0.04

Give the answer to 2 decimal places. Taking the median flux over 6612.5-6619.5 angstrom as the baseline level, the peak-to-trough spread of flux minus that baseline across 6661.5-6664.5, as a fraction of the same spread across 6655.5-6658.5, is 0.42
